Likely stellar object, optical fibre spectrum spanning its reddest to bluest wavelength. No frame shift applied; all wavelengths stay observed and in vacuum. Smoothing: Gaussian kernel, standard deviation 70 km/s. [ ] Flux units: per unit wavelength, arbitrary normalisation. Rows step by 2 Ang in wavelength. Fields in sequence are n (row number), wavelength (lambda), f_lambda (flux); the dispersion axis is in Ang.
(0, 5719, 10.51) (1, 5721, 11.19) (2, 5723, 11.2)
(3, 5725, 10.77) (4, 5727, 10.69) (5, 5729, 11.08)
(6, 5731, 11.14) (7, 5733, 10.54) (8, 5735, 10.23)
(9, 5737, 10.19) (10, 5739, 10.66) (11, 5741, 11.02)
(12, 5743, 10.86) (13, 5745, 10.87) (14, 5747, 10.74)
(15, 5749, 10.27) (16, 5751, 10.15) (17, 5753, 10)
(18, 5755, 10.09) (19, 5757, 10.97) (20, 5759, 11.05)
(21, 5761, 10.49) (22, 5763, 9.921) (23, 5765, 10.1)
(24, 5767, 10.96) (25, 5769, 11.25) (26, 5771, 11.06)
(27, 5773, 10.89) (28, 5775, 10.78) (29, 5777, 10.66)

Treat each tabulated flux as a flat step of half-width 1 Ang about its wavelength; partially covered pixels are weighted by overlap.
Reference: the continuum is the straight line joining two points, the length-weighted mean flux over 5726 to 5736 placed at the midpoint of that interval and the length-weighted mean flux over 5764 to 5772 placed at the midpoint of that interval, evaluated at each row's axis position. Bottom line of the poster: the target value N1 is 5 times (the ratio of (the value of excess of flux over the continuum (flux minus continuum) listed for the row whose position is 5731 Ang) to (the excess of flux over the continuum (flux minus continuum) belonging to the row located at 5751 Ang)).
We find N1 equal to -3.1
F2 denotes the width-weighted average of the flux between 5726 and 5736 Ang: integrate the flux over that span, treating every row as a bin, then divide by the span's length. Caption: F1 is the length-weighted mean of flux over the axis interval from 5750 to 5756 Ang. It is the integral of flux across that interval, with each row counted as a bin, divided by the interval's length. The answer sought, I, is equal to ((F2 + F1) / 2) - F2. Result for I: -0.33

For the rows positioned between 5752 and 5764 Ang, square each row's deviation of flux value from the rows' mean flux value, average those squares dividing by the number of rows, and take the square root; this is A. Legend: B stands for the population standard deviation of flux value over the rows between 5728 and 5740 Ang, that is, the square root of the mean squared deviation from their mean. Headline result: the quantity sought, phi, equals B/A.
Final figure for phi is 0.8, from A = 0.45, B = 0.37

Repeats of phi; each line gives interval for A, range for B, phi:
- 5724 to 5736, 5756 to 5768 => 1.4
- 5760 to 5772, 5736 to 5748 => 0.5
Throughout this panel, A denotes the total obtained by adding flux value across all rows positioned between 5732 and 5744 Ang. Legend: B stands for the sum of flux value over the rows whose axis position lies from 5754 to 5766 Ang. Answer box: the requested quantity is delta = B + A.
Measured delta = 126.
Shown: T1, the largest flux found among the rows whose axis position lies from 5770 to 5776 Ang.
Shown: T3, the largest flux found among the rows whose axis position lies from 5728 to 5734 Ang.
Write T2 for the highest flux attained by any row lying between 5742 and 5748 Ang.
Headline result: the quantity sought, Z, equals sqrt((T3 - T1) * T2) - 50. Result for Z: -49.1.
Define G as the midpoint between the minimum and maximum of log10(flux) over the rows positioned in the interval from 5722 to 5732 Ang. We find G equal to 1.04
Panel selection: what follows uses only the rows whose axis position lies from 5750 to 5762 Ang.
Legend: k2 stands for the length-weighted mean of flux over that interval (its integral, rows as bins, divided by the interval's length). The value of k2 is 10.5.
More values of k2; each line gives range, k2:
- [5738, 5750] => 10.7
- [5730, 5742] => 10.6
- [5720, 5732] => 11.0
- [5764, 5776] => 10.8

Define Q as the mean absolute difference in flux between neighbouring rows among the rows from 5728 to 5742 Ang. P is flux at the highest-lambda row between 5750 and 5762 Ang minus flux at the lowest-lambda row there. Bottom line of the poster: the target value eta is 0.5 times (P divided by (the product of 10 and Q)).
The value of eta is 0.06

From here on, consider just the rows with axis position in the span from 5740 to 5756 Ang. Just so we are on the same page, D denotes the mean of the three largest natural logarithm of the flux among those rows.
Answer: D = 2.39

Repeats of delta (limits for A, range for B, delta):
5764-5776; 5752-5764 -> 128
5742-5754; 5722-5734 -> 128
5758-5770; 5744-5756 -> 126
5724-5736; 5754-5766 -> 127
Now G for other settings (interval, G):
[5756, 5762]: 1.03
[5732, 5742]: 1.03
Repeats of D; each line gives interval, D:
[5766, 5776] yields 2.41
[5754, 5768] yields 2.40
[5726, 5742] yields 2.41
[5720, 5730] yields 2.41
